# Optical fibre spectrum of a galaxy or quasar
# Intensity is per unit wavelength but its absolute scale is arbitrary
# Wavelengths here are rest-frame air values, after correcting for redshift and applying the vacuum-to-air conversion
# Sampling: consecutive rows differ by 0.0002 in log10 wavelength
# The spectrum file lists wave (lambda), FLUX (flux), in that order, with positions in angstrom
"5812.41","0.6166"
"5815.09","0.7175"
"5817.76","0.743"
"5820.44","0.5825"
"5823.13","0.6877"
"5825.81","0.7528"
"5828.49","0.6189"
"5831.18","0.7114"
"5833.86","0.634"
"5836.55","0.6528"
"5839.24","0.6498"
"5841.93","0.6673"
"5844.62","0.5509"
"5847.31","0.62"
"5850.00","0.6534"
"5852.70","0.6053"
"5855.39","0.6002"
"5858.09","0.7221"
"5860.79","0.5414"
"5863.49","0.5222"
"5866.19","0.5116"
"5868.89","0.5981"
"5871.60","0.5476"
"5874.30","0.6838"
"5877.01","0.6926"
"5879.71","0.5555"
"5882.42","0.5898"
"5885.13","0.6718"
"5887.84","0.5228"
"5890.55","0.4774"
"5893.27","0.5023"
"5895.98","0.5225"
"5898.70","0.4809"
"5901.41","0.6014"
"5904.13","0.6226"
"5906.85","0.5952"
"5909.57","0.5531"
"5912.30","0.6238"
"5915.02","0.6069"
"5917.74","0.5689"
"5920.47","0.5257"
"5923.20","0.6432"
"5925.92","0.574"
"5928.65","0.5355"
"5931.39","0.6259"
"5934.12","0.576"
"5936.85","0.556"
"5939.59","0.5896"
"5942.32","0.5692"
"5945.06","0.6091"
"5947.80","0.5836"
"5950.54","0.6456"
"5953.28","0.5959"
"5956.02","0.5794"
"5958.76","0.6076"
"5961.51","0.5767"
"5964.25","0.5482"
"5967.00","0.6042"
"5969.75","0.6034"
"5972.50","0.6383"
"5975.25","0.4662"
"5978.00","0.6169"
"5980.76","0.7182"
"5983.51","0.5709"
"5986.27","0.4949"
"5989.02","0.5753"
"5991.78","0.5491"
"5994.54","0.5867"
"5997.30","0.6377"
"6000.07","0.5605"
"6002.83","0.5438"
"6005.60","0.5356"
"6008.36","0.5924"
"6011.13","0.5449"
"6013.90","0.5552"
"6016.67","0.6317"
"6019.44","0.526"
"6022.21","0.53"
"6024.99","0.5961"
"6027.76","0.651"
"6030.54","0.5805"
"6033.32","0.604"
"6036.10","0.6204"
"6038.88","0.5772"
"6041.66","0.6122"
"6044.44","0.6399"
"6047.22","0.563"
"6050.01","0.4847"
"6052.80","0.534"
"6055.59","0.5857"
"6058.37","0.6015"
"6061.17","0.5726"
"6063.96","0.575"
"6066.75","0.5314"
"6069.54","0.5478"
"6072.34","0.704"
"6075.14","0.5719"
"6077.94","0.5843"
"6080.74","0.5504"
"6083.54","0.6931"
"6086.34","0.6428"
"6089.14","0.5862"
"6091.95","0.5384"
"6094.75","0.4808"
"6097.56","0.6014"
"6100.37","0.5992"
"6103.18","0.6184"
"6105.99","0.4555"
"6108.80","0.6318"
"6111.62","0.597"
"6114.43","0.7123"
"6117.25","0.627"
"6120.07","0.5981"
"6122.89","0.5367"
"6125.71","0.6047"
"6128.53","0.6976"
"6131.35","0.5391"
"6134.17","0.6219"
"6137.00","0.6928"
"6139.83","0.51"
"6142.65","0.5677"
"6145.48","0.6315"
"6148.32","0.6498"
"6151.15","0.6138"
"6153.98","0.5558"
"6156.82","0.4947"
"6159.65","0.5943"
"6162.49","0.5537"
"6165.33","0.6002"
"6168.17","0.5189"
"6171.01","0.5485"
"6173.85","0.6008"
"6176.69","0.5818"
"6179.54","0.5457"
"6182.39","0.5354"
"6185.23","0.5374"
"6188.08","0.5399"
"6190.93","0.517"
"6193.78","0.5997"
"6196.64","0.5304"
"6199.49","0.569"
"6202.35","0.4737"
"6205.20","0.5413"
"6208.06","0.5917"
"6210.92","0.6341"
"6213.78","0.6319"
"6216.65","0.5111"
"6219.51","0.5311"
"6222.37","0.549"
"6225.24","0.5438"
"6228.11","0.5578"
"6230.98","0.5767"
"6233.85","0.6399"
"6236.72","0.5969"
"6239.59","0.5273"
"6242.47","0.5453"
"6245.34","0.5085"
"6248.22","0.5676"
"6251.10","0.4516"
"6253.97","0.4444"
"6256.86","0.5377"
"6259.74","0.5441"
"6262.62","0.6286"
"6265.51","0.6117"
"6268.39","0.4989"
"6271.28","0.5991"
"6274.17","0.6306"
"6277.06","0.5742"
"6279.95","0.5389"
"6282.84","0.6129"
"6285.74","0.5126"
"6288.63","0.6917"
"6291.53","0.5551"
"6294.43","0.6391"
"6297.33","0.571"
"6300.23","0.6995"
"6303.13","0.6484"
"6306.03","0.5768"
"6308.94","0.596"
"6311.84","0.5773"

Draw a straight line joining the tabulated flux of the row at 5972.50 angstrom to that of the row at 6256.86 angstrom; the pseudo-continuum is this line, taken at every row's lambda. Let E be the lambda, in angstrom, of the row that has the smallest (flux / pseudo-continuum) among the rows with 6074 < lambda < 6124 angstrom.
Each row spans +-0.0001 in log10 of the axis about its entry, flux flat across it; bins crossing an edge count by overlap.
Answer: 6105.99 angstrom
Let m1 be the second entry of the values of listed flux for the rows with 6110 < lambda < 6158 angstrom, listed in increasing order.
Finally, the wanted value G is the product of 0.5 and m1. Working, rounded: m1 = 0.51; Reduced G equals 0.255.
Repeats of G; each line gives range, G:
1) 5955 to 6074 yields 0.242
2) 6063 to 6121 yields 0.240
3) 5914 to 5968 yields 0.268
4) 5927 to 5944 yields 0.278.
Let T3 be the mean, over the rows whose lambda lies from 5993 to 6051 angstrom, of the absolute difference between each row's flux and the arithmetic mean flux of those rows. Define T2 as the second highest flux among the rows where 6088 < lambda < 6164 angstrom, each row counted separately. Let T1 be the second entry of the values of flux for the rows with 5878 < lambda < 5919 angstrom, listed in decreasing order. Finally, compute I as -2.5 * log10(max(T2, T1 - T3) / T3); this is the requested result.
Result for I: -3.2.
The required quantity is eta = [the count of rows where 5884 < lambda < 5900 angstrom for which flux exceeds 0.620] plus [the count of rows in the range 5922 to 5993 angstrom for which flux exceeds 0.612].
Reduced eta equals 7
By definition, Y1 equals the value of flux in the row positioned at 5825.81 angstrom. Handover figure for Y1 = 0.7528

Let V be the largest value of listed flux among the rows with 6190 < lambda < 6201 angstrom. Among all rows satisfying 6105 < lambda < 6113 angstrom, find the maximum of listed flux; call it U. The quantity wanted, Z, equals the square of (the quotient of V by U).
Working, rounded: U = 0.6318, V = 0.5997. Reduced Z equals 0.90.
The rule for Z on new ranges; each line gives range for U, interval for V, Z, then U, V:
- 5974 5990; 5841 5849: 0.86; 0.7182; 0.6673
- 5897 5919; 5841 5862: 1.34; 0.6238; 0.7221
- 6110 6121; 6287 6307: 0.96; 0.7123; 0.6995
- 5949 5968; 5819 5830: 1.36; 0.6456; 0.7528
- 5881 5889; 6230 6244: 0.91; 0.6718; 0.6399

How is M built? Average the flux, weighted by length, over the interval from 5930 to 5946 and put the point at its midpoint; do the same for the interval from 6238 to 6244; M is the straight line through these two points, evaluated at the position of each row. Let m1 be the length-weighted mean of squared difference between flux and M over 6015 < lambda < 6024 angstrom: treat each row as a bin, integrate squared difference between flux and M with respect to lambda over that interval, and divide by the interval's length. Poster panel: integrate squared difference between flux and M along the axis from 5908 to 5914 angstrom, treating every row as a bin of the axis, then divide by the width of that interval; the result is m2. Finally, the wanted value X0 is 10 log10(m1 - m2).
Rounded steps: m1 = 0.0023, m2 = 0.0012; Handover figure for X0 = -29.4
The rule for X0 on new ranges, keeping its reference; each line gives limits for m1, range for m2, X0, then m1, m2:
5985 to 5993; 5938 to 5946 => -26.3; 0.0026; 0.0003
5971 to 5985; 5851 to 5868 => -26.5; 0.0073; 0.0051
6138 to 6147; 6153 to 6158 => -27.2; 0.0036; 0.0017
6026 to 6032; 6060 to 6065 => -25.4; 0.0030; 0.0001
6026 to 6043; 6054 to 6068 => -28.7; 0.0019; 0.0006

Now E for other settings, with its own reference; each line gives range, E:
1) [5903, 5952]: 5920.47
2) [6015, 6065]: 6050.01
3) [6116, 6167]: 6156.82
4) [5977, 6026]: 5986.27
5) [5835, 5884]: 5866.19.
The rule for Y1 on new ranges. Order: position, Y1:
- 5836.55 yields 0.6528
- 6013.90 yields 0.5552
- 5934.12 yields 0.576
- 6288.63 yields 0.6917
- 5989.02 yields 0.5753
